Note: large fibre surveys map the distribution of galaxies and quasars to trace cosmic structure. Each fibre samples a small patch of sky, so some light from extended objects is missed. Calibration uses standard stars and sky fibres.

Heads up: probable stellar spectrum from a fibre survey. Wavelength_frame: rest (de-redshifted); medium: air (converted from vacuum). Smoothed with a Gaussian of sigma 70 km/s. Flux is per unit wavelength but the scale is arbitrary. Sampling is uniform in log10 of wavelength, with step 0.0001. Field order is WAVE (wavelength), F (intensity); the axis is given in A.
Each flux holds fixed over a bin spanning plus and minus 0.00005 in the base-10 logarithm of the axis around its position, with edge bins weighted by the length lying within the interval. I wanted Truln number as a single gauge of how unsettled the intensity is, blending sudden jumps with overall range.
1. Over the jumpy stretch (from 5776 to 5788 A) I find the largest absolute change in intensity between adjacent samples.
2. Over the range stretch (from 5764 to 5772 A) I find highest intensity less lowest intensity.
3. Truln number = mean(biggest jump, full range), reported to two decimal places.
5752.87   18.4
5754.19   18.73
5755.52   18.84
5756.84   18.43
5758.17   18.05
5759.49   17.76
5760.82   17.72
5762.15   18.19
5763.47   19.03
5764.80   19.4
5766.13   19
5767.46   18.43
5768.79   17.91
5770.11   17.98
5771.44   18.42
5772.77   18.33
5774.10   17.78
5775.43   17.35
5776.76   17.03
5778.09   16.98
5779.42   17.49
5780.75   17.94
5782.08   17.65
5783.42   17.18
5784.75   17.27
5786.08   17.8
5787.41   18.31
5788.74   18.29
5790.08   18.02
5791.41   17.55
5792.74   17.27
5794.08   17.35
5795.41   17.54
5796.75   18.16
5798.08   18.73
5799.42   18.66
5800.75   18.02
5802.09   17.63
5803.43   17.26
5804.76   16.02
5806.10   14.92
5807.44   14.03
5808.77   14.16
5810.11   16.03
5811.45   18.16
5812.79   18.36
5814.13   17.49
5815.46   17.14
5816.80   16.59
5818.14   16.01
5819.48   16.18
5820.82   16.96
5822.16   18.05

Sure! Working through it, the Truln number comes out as 1.01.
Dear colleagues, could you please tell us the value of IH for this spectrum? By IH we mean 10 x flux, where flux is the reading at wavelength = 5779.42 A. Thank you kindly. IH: 175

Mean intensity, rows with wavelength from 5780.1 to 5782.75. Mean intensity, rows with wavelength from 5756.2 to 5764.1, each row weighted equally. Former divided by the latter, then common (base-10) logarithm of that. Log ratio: -0.01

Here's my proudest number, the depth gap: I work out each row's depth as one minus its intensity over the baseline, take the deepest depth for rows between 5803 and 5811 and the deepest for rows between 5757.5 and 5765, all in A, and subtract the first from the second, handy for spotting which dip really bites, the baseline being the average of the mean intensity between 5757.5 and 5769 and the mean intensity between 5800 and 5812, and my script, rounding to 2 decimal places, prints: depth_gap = -0.21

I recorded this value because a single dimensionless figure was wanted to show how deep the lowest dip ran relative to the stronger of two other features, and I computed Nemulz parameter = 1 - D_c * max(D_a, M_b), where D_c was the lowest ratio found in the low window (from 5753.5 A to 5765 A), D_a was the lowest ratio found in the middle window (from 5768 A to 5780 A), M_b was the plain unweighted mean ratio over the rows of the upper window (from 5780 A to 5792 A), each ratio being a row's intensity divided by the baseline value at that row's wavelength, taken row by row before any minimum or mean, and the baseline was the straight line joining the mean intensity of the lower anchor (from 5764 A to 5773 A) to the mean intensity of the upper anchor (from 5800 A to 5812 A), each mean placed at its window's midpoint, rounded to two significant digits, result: 0.050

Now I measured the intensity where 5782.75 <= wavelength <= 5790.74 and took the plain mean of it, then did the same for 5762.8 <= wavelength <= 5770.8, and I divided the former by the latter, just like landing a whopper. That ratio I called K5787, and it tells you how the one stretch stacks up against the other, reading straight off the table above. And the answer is 0.96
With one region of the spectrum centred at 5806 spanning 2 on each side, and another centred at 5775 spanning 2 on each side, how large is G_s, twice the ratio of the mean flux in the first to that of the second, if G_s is 1.72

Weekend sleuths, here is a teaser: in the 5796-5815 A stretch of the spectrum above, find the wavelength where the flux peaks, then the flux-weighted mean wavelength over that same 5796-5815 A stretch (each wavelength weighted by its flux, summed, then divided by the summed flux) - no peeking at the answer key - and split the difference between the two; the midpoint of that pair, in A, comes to 5801.7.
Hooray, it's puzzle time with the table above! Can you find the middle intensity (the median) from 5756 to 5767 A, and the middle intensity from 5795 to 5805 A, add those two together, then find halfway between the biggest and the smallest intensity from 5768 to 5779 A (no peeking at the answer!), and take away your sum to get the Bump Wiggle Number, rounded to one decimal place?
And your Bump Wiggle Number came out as -18.4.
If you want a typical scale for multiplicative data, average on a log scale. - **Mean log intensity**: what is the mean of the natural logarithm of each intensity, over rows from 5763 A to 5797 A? 2.88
